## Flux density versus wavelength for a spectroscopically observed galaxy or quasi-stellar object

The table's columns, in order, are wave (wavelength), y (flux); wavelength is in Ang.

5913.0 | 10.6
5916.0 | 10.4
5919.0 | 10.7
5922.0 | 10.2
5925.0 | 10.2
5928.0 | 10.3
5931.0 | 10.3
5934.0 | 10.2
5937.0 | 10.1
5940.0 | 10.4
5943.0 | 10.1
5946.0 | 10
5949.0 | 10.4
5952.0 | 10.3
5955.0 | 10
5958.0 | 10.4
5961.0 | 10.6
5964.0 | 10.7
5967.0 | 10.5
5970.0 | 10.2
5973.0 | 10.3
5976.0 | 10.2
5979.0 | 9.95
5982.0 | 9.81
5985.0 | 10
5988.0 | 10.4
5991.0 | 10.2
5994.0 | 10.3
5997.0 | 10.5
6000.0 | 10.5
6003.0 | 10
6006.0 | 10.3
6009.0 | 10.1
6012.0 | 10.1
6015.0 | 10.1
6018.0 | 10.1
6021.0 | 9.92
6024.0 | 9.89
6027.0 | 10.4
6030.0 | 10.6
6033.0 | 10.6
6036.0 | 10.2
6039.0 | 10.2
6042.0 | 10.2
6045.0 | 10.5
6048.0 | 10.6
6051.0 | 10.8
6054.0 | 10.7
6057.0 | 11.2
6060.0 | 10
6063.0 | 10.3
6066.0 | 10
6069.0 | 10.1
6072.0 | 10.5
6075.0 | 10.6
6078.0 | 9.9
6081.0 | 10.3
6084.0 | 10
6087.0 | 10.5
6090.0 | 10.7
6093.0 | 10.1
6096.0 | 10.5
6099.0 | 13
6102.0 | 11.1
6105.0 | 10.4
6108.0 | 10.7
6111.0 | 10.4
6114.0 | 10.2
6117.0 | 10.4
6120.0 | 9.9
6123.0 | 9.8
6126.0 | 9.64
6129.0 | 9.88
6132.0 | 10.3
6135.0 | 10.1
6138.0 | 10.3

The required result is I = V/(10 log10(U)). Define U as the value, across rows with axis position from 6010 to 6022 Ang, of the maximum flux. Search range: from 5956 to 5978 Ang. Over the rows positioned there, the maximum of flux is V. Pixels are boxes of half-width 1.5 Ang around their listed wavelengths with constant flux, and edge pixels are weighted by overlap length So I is 1.07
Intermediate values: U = 10.1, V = 10.7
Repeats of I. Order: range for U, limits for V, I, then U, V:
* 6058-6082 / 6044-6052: 1.05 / 10.6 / 10.8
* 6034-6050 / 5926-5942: 1.01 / 10.6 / 10.4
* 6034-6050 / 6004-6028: 1.01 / 10.6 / 10.4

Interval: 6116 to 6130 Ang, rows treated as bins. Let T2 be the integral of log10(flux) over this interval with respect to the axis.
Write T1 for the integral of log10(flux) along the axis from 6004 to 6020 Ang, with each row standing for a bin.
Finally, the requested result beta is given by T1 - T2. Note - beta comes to 2.1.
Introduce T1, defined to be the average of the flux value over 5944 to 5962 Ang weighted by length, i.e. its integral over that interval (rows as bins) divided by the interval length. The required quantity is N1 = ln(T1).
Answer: 2.33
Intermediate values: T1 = 10.27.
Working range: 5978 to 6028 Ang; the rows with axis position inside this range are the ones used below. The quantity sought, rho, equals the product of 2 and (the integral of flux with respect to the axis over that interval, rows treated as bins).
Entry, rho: 1015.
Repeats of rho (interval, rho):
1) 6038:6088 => 1038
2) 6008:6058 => 1036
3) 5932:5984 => 1065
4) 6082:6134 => 1086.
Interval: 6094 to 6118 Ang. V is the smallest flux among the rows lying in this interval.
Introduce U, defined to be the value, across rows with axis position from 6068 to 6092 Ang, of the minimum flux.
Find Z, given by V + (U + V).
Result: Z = 30.30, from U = 9.9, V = 10.2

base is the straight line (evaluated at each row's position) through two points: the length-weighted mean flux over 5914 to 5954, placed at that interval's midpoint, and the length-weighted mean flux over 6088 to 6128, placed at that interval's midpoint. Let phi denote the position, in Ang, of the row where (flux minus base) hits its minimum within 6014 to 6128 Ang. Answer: 6126.0 Ang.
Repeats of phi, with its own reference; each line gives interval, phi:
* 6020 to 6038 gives 6024.0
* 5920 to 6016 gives 5982.0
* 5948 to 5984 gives 5982.0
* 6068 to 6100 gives 6078.0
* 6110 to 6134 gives 6126.0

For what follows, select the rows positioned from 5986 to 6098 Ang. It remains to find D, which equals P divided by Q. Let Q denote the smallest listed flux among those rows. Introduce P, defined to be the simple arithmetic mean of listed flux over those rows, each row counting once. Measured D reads 1.04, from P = 10.3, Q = 9.89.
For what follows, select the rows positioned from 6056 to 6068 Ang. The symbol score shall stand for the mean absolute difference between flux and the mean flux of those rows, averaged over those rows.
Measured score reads 0.41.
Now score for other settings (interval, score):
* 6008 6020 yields 0.00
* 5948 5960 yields 0.14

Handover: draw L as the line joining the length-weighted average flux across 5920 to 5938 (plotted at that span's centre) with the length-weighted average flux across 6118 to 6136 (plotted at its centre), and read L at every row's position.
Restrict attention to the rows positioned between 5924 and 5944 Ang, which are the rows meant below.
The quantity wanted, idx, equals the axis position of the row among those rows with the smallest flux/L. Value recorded 5937.0 Ang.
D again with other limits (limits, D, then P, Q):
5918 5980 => 1.03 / 10.3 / 9.95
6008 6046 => 1.03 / 10.2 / 9.89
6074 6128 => 1.08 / 10.5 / 9.64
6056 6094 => 1.04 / 10.3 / 9.9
